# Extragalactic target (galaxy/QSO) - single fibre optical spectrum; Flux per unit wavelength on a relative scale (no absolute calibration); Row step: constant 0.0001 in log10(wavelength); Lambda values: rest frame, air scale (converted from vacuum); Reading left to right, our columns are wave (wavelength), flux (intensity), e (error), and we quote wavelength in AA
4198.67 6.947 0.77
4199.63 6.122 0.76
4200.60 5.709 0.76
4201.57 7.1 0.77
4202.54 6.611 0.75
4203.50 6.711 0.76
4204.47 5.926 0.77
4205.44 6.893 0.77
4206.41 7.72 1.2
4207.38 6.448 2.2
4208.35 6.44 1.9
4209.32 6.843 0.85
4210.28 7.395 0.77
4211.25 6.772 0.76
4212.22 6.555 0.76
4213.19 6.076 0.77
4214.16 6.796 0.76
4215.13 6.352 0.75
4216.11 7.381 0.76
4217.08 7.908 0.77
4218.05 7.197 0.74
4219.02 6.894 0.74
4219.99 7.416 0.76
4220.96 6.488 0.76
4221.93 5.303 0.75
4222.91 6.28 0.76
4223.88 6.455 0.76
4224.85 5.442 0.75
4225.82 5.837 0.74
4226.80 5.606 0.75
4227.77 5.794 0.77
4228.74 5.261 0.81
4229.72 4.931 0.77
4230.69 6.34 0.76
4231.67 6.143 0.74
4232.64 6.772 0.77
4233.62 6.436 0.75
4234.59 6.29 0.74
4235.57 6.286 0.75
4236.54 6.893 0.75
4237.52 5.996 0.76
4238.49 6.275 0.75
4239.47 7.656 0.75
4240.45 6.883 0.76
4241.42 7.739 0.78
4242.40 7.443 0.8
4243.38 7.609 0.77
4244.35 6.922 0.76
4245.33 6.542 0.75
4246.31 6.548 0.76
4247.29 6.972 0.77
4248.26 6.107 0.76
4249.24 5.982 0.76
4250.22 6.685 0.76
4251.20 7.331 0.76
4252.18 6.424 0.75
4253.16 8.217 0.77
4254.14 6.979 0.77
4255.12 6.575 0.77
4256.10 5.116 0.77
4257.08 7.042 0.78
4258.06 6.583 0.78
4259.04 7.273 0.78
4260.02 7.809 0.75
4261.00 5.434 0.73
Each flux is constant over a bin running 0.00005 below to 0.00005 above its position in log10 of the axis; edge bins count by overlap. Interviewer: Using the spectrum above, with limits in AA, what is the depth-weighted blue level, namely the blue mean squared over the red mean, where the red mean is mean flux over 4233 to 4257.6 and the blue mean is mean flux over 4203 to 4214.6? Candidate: 6.7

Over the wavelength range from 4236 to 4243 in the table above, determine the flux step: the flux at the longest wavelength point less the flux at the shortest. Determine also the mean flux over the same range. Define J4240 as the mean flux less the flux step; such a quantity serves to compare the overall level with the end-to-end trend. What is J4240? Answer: 6.4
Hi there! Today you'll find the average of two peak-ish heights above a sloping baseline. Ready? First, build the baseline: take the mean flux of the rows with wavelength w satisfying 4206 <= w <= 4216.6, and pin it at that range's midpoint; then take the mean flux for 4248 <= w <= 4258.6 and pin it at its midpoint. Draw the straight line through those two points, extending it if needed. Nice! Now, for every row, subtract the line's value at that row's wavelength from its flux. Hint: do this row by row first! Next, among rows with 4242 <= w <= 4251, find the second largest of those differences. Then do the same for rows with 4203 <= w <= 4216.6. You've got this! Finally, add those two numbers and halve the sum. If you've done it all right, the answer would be 0.68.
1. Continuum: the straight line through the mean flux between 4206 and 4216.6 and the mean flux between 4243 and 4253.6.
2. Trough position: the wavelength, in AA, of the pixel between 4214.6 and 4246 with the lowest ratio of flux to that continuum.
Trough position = 4229.72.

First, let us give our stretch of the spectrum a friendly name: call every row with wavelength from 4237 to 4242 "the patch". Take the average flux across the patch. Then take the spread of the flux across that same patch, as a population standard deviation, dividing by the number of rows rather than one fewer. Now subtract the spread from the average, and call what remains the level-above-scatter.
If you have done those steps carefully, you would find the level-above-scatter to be 6.21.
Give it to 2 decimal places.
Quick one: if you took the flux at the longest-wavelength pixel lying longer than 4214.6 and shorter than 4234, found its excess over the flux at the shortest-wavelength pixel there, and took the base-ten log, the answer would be -1.08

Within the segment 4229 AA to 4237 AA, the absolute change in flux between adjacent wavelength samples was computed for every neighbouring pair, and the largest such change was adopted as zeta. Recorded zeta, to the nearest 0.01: 1.41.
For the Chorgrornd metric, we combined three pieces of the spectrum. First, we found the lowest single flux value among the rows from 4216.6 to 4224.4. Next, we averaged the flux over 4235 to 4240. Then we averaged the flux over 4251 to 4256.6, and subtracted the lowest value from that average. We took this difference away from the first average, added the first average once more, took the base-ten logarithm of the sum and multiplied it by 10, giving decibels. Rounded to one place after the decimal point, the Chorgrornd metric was 10.7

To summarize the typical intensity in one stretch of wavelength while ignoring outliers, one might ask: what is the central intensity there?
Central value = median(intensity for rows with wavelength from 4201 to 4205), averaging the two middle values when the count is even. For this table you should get 6.7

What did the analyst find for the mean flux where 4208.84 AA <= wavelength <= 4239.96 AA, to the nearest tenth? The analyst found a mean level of 6.4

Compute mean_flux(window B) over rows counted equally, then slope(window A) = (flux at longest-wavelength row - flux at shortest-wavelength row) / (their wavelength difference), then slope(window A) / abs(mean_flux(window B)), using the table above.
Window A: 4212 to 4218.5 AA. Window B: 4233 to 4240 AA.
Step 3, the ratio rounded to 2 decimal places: 0.02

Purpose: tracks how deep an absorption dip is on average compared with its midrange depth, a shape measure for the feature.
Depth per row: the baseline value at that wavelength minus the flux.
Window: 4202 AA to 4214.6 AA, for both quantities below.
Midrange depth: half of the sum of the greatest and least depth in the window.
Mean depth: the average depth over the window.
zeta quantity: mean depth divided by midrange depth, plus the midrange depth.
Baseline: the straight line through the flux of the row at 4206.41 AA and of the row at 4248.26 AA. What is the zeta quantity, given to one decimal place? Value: 1.9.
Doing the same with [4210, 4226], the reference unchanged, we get 1.7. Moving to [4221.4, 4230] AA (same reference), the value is 2.3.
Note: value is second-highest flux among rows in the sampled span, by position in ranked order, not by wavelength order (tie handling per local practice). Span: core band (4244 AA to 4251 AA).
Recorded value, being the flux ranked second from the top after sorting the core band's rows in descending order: 6.922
